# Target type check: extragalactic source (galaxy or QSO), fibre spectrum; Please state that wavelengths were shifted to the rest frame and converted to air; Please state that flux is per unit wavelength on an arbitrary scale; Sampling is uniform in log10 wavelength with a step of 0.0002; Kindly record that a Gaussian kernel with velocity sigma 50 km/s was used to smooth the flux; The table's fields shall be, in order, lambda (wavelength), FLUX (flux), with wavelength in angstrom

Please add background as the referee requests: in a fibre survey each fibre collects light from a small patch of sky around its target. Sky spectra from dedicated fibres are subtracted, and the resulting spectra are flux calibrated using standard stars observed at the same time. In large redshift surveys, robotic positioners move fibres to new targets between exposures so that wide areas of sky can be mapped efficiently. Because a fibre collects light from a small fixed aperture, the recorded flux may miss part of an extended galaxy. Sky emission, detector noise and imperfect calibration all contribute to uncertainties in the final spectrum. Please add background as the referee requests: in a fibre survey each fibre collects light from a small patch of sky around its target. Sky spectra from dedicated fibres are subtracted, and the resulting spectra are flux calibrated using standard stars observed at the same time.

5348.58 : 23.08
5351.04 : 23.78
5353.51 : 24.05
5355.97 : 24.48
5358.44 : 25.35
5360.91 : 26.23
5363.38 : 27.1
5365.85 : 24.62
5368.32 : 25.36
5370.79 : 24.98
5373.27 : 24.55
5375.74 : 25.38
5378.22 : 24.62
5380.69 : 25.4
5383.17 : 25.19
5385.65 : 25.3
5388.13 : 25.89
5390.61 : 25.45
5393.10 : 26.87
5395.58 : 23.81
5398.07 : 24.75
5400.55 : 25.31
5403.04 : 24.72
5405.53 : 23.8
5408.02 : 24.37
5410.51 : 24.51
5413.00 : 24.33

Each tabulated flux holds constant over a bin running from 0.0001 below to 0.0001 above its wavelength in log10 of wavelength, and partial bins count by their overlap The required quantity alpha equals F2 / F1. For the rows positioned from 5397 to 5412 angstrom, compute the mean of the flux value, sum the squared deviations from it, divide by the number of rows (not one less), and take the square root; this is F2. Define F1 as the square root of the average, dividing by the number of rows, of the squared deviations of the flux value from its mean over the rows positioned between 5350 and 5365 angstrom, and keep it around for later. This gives 0.4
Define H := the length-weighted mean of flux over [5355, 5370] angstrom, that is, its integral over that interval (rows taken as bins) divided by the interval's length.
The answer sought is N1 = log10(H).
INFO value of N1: 1.41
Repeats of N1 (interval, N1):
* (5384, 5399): 1.40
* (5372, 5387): 1.40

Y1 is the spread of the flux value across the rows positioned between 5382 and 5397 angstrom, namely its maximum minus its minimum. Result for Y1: 3.1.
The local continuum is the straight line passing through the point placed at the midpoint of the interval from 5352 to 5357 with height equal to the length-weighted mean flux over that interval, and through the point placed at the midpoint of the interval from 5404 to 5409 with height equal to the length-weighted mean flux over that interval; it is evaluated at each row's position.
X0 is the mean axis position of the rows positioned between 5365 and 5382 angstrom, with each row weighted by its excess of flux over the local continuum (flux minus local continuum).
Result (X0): 5373.9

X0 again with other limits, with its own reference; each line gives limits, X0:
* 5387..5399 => 5391.5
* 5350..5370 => 5363.6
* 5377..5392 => 5385.5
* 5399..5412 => 5403.4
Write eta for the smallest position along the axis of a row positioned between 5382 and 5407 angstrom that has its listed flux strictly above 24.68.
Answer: 5383.17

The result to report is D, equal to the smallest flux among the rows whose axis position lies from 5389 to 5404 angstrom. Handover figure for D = 23.81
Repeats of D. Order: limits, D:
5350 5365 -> 23.78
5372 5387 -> 24.55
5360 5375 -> 24.55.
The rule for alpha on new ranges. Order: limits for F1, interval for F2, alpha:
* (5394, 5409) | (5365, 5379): 0.6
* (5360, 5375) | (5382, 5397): 1.0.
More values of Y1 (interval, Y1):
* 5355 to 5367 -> 2.6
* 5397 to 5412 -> 1.5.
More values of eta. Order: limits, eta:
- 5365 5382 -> 5368.32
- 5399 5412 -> 5400.55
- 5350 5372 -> 5358.44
